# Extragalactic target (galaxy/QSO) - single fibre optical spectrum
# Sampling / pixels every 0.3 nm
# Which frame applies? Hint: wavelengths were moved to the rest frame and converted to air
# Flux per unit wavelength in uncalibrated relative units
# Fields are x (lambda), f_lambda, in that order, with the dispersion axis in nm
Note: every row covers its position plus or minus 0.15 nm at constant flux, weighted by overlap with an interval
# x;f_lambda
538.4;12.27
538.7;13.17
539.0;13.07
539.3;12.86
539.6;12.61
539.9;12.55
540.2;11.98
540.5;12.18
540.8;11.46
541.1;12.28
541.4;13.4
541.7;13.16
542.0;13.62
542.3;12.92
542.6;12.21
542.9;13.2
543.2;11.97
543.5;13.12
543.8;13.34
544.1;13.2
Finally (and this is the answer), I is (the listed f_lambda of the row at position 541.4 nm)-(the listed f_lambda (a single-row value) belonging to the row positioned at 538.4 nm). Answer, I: 1.13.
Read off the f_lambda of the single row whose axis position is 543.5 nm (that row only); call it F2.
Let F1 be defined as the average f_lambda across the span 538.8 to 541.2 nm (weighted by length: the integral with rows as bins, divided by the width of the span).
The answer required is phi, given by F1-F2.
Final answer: -0.7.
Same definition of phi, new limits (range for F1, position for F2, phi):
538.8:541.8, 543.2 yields 0.6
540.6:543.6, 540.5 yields 0.5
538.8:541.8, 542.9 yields -0.6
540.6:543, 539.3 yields -0.1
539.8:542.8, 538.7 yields -0.6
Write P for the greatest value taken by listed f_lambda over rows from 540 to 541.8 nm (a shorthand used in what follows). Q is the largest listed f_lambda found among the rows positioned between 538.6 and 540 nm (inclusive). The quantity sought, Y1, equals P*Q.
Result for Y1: 176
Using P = 13.4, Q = 13.17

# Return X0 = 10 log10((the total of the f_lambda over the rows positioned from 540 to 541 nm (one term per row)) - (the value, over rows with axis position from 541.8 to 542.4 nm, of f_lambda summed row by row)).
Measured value 10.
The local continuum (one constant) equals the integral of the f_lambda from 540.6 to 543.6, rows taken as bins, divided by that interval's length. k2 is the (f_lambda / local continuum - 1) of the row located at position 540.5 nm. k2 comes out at -0.042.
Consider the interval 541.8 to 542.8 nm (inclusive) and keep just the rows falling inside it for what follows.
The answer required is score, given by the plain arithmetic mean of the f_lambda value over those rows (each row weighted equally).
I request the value 12.9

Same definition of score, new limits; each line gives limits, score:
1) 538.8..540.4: 12.6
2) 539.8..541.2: 12.1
